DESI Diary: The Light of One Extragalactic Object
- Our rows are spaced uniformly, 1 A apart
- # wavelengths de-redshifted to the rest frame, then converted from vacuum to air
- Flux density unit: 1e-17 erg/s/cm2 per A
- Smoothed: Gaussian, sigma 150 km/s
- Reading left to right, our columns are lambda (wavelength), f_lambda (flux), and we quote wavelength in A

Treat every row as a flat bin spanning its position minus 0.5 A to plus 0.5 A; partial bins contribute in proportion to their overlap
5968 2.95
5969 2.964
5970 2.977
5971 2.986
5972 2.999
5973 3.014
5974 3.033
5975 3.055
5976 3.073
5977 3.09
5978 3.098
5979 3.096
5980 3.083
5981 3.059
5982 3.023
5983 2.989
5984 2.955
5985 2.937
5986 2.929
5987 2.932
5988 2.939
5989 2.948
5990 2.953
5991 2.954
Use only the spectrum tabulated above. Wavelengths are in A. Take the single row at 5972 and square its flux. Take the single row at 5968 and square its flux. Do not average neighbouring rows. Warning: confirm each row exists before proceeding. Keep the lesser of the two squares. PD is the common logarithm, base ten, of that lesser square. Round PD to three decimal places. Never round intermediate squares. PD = 0.940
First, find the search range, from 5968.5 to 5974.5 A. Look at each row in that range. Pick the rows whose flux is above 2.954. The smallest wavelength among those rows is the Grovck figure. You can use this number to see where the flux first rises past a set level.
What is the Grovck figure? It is 5969 A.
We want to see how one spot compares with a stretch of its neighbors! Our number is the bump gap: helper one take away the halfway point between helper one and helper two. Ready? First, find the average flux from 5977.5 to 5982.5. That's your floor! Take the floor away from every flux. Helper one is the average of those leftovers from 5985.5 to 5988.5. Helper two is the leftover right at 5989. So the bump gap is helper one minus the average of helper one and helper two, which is -0.007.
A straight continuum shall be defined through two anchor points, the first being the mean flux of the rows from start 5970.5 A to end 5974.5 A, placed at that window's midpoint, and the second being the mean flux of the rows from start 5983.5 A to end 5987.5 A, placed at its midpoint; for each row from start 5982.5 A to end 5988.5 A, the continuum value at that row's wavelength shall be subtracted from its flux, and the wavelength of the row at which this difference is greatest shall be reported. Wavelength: 5983 A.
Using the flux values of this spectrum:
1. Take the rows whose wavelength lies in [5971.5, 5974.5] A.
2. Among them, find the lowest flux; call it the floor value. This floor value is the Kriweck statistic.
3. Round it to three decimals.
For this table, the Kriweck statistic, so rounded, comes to 2.999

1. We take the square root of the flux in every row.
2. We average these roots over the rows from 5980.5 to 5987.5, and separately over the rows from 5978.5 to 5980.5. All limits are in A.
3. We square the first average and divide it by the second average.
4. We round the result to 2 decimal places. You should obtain 1.69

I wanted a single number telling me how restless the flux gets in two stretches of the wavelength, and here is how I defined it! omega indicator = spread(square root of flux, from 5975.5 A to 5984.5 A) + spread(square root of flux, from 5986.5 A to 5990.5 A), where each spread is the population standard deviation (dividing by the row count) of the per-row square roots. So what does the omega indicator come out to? 0.0163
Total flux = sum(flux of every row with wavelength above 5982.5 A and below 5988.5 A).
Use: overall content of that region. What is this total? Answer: 17.68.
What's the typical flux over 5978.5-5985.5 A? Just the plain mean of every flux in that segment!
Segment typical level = 3.020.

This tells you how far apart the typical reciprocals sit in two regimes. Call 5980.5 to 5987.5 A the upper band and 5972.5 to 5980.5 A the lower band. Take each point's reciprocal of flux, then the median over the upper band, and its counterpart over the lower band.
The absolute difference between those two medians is 0.014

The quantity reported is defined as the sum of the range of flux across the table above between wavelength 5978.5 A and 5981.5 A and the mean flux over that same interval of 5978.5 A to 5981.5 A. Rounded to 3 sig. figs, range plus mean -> 3.12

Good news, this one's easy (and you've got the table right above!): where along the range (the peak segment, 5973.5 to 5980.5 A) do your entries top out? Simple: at 5978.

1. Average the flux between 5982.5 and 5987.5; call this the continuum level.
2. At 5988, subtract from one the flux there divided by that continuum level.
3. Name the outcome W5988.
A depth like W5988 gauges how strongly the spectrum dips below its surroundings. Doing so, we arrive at 0.00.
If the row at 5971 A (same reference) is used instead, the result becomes -0.01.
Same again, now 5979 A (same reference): -0.05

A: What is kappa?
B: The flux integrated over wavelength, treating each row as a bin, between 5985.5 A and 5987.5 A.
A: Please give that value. 5.86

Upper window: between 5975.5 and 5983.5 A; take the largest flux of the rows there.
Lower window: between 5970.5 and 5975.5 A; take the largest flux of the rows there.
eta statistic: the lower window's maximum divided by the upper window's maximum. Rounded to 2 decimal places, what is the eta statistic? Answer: 0.99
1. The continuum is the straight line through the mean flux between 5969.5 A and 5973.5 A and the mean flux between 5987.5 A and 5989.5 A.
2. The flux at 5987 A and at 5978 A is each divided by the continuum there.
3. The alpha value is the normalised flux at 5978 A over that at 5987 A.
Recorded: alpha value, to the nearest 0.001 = 1.047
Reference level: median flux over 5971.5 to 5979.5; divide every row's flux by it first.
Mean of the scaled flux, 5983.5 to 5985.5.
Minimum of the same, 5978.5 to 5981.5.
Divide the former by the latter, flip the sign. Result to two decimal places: -0.96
